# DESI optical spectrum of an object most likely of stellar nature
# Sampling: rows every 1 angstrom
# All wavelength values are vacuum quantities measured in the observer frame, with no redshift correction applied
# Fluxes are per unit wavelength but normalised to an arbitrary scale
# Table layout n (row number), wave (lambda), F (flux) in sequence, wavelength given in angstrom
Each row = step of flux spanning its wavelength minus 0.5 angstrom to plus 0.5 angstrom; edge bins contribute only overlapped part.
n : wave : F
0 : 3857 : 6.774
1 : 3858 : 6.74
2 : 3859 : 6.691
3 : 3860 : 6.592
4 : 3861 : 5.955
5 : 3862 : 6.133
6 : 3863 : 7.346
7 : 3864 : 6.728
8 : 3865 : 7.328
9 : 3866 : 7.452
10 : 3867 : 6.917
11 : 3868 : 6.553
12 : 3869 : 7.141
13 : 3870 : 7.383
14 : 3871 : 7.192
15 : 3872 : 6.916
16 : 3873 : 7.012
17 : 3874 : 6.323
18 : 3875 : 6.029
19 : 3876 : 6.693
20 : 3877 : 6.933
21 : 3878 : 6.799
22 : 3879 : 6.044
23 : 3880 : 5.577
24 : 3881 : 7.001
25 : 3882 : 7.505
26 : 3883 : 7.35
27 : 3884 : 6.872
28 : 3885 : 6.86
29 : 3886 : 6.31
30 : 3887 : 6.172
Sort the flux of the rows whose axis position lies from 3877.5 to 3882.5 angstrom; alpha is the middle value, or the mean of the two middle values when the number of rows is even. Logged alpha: 6.80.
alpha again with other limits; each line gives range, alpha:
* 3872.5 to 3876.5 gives 6.51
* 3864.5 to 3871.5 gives 7.19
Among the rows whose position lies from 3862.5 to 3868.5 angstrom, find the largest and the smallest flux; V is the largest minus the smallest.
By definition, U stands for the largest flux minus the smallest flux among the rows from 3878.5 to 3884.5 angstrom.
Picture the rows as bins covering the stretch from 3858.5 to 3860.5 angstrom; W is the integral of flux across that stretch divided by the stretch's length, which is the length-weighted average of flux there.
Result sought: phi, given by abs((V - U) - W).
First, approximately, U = 1.93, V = 0.90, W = 6.64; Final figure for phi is 7.7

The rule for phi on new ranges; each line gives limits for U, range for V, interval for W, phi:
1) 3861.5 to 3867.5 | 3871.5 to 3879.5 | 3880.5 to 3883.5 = 7.6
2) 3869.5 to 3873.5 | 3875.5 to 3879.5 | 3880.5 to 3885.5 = 6.7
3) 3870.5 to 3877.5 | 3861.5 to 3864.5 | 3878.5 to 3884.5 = 6.7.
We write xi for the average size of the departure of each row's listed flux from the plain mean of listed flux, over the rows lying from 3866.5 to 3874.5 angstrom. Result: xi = 0.252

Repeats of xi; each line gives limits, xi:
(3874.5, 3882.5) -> 0.517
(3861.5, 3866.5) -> 0.454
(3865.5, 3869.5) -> 0.281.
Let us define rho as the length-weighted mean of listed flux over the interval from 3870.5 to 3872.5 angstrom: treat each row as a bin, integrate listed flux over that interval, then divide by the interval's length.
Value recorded 7.1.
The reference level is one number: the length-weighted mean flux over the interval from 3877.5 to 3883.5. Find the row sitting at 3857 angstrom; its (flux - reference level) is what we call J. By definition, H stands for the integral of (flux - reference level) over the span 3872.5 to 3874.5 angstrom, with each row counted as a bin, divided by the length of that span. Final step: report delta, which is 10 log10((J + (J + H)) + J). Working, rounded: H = 0.0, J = 0.1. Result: -9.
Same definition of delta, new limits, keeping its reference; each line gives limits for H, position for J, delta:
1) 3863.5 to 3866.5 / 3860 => -10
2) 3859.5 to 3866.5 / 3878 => -5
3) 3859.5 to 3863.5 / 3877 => -3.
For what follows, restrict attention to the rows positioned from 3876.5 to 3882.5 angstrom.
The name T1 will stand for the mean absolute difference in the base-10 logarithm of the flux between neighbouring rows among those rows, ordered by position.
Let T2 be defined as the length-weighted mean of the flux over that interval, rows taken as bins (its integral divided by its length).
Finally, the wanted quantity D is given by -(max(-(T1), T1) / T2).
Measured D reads -0.0067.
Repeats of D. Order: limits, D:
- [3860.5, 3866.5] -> -0.0051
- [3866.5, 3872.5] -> -0.0030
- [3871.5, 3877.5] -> -0.0040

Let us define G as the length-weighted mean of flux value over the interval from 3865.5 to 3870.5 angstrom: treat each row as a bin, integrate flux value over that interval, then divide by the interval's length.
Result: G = 7.09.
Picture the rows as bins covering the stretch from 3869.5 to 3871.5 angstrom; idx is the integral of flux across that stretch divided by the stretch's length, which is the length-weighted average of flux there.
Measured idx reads 7.29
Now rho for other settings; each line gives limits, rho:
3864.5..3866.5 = 7.4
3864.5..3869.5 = 7.1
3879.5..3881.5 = 6.3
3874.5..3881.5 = 6.4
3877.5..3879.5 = 6.4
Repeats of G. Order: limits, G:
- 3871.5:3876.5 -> 6.59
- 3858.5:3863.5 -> 6.54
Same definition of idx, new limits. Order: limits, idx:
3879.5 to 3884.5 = 6.86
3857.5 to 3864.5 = 6.60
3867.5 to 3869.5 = 6.85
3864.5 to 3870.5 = 7.13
